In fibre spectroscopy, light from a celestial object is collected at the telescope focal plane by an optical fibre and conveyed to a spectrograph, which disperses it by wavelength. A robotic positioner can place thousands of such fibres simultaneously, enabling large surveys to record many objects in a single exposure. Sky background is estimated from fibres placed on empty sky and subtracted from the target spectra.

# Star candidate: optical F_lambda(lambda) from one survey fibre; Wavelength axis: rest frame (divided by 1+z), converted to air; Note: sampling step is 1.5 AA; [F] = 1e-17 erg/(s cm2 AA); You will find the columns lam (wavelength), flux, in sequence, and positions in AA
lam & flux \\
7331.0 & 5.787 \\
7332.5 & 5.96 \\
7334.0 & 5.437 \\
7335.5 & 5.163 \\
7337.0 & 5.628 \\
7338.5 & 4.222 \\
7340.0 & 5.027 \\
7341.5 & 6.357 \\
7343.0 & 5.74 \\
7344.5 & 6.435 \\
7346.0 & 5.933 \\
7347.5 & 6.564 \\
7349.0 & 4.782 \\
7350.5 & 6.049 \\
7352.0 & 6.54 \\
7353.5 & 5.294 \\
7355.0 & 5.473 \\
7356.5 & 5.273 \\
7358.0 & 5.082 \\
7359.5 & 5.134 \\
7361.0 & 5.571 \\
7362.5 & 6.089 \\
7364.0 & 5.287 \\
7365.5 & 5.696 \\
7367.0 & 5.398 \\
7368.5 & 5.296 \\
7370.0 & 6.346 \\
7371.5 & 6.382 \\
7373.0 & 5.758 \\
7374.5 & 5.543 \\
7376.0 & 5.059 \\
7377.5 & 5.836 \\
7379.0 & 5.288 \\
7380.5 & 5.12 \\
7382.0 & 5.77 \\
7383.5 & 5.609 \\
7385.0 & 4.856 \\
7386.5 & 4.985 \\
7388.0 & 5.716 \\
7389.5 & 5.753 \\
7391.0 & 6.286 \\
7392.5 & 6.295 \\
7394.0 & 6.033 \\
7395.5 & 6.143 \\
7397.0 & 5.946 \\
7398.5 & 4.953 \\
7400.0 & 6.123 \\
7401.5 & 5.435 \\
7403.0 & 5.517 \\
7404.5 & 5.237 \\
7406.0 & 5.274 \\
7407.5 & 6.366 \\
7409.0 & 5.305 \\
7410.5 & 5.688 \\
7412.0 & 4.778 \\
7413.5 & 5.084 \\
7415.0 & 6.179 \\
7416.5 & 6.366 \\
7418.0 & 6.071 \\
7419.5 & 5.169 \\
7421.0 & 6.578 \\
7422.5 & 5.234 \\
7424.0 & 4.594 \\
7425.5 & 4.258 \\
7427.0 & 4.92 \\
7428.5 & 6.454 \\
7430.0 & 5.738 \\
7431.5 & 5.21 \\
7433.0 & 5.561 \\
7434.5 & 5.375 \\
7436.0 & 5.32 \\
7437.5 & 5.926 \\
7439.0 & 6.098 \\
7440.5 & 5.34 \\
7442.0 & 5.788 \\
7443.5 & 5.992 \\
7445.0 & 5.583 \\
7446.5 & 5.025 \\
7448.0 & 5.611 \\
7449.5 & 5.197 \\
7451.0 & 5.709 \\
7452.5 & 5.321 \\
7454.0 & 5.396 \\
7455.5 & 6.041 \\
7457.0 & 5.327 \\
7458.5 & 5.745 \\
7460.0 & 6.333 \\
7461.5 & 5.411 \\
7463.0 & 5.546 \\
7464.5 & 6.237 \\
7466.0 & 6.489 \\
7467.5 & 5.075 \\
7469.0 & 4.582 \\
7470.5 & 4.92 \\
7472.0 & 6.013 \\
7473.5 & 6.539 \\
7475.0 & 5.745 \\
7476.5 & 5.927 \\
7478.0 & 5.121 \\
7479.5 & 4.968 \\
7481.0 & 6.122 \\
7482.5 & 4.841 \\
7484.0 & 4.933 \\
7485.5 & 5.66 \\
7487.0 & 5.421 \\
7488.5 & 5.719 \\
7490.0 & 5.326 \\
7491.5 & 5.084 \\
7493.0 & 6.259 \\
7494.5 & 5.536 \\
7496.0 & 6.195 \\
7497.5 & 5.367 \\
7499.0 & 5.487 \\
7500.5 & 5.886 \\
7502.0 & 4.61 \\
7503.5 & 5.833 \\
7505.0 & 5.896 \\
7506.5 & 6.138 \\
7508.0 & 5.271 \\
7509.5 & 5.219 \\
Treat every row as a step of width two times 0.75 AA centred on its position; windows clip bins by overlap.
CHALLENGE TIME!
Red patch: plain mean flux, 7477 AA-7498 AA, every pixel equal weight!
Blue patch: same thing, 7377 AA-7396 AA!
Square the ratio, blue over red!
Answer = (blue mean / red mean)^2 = 1.07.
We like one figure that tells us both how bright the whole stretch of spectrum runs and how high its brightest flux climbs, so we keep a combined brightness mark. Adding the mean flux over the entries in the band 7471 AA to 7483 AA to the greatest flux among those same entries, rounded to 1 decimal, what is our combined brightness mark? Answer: 12.2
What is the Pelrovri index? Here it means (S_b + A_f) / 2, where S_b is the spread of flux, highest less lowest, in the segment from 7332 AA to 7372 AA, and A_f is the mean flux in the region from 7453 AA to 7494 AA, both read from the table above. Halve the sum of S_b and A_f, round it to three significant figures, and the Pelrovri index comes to 3.96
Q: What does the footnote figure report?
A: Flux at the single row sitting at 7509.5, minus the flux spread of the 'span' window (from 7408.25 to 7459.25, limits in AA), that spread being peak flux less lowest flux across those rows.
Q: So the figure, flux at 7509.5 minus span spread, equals 2.9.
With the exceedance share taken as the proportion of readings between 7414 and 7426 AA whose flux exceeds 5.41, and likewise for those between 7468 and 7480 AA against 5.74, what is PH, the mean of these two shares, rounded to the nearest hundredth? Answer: 0.50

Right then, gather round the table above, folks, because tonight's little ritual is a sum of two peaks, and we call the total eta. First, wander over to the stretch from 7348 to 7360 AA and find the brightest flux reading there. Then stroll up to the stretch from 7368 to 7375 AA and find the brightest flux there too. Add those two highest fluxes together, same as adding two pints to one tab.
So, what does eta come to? 12.9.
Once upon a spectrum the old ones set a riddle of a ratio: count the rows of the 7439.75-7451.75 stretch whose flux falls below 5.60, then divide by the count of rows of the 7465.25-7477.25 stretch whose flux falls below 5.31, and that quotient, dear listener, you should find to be 1.3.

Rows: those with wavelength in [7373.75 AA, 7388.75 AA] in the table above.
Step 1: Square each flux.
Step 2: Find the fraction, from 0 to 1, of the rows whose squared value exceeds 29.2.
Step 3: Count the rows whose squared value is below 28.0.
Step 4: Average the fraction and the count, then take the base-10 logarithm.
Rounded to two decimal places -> 0.44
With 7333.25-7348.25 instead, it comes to 0.27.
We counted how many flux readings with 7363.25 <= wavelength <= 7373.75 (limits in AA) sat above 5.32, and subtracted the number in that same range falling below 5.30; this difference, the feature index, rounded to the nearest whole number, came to 3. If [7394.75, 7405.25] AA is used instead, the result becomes 3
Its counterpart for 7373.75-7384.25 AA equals 1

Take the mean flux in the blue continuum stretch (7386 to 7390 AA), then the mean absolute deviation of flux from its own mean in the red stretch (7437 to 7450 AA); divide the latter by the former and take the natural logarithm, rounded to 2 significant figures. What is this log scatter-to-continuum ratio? -2.9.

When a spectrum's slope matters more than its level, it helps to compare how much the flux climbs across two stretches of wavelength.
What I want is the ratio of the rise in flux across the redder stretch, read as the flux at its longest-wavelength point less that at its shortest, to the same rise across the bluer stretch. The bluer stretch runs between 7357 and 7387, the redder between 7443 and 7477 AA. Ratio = 0.67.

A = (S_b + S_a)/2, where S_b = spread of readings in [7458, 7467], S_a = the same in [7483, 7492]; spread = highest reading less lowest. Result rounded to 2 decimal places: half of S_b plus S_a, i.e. 0.93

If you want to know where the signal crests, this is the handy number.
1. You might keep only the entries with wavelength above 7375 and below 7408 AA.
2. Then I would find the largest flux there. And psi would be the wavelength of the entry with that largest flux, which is 7407.5 AA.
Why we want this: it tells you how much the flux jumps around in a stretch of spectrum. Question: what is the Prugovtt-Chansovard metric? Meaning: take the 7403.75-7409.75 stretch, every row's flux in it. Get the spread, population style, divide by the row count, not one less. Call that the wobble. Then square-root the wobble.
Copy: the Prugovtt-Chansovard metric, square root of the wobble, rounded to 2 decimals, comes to 0.69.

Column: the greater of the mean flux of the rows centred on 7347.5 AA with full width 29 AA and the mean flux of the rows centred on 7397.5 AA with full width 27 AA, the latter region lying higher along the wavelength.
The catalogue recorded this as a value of 5.66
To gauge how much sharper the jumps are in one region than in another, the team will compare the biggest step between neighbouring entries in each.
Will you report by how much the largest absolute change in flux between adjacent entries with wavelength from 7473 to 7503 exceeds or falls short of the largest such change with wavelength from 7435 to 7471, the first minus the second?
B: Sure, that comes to -0.1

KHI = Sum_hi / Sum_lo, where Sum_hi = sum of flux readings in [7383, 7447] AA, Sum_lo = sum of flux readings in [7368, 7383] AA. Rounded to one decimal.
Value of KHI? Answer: 4.3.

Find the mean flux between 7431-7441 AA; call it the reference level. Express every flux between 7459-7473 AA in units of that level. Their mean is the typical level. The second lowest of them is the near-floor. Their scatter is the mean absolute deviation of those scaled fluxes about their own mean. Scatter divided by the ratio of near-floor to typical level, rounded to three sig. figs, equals 0.118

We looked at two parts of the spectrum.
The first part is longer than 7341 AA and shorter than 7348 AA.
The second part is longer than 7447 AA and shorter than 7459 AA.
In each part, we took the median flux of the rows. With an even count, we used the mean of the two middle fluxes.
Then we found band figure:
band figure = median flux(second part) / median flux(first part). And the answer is 0.87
